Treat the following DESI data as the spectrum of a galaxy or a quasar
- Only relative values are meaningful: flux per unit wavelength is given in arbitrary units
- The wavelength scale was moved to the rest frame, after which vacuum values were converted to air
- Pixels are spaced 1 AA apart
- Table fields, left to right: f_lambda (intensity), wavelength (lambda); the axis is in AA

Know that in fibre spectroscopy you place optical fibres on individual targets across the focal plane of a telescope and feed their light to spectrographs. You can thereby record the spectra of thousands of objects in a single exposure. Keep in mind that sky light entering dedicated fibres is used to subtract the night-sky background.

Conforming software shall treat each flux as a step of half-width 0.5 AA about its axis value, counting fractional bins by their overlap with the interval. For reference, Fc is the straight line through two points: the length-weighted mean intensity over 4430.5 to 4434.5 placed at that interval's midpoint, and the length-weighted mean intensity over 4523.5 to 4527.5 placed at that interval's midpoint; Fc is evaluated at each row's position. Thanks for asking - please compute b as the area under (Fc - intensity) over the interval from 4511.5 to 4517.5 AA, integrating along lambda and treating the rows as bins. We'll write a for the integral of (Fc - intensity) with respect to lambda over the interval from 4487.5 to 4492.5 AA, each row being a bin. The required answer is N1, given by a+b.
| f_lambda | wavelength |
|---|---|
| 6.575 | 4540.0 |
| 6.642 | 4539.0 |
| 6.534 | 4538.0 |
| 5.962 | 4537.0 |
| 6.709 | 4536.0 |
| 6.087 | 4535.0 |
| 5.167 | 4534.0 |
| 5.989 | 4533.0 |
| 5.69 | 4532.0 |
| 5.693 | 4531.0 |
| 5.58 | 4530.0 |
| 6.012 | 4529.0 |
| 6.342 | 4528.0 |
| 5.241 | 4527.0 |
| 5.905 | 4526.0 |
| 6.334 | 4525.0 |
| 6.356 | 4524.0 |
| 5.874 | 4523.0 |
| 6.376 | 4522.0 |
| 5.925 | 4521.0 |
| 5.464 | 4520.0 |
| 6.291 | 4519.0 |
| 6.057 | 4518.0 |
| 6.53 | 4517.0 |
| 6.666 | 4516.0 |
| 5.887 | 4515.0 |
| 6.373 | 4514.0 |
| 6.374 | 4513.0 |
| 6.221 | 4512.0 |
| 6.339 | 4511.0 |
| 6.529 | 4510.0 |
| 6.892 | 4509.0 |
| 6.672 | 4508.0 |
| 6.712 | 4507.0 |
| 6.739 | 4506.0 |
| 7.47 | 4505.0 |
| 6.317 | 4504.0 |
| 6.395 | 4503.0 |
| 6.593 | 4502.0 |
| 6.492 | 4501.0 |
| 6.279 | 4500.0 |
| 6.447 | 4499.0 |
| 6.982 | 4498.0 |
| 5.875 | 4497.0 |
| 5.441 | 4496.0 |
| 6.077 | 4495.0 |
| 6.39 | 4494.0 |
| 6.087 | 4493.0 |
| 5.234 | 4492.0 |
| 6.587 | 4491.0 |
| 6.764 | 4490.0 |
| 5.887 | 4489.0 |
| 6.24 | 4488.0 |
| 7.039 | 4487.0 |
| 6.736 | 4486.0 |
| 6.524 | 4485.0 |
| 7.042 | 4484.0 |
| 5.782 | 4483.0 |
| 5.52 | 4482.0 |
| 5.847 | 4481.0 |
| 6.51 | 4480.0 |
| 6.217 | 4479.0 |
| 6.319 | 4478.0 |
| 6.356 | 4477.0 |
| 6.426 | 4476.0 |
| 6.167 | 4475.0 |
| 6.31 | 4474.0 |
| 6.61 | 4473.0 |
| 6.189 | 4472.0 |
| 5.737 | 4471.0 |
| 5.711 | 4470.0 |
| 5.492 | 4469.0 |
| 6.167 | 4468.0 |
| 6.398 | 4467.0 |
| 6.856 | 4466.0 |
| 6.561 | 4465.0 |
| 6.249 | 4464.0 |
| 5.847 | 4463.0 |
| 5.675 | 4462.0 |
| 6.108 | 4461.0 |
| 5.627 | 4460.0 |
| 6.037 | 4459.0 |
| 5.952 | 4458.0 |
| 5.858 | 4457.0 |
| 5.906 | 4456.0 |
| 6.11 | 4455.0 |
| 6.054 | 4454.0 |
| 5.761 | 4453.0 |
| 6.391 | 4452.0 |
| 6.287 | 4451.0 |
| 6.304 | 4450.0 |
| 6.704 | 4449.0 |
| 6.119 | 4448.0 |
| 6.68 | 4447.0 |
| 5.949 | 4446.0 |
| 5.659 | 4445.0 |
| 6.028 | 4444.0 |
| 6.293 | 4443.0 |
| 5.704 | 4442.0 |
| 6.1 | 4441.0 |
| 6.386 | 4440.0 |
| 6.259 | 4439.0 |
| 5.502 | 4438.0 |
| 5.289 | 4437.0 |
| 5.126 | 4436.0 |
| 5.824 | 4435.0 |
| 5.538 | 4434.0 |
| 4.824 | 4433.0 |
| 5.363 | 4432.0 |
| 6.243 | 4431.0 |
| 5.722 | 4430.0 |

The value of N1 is -4.4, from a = -1.8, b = -2.6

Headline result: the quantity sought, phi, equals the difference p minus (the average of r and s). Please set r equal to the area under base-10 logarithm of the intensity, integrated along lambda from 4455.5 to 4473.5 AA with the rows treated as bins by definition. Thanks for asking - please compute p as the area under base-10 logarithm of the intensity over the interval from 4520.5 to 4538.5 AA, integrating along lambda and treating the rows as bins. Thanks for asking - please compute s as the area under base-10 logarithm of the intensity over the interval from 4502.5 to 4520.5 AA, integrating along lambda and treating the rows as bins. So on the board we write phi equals -0.33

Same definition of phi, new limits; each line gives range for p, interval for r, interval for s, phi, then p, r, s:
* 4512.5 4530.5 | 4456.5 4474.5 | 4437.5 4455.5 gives -0.02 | 14.1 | 14.1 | 14.2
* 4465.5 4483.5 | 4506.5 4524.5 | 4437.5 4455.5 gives -0.09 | 14.2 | 14.4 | 14.2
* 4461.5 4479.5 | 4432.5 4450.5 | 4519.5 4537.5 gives 0.35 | 14.2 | 13.9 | 13.9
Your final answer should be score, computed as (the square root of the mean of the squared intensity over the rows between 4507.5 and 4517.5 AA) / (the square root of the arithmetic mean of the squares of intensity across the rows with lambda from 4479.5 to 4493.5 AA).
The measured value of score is 1.03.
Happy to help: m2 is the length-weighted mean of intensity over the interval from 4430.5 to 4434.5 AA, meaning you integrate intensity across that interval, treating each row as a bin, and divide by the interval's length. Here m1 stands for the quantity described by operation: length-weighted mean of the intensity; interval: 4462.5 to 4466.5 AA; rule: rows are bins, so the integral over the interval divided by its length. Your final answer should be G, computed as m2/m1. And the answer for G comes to 0.86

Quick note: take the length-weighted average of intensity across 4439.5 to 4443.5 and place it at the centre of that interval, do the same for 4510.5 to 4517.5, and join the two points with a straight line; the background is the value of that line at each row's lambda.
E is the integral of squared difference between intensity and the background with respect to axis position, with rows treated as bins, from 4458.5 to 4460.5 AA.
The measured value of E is 0.32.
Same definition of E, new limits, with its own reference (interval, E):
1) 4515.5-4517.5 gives 0.13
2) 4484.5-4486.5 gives 0.30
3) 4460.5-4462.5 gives 0.26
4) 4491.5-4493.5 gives 1.12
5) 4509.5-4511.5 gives 0.04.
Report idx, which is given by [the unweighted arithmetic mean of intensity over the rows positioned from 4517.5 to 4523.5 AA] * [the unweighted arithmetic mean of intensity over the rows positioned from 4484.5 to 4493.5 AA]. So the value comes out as 38.1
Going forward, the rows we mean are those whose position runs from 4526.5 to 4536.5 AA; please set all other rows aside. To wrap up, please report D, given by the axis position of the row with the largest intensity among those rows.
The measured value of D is 4536.0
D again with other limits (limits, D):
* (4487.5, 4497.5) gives 4490.0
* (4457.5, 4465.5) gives 4465.0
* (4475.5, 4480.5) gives 4480.0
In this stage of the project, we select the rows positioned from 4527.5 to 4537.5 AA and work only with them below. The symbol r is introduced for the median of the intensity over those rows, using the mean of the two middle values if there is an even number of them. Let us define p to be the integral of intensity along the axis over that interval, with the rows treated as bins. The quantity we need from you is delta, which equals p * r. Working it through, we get 354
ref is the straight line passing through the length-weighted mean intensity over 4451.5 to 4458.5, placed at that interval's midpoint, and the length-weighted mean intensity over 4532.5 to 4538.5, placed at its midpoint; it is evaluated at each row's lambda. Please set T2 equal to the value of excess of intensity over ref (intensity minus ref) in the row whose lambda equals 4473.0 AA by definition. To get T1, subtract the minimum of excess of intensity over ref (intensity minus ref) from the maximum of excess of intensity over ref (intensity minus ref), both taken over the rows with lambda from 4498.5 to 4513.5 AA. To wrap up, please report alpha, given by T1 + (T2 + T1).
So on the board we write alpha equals 3.10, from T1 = 1.26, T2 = 0.6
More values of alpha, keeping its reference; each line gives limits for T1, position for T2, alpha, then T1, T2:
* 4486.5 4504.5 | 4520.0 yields 3.02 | 1.81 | -0.6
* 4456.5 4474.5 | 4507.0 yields 3.40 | 1.37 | 0.7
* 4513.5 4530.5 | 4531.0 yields 2.49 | 1.43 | -0.4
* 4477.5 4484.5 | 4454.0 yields 3.09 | 1.52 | 0.1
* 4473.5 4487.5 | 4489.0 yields 2.89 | 1.52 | -0.1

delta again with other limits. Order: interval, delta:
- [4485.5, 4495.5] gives 398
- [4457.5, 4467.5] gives 372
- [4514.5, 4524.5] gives 379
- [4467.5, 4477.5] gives 378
